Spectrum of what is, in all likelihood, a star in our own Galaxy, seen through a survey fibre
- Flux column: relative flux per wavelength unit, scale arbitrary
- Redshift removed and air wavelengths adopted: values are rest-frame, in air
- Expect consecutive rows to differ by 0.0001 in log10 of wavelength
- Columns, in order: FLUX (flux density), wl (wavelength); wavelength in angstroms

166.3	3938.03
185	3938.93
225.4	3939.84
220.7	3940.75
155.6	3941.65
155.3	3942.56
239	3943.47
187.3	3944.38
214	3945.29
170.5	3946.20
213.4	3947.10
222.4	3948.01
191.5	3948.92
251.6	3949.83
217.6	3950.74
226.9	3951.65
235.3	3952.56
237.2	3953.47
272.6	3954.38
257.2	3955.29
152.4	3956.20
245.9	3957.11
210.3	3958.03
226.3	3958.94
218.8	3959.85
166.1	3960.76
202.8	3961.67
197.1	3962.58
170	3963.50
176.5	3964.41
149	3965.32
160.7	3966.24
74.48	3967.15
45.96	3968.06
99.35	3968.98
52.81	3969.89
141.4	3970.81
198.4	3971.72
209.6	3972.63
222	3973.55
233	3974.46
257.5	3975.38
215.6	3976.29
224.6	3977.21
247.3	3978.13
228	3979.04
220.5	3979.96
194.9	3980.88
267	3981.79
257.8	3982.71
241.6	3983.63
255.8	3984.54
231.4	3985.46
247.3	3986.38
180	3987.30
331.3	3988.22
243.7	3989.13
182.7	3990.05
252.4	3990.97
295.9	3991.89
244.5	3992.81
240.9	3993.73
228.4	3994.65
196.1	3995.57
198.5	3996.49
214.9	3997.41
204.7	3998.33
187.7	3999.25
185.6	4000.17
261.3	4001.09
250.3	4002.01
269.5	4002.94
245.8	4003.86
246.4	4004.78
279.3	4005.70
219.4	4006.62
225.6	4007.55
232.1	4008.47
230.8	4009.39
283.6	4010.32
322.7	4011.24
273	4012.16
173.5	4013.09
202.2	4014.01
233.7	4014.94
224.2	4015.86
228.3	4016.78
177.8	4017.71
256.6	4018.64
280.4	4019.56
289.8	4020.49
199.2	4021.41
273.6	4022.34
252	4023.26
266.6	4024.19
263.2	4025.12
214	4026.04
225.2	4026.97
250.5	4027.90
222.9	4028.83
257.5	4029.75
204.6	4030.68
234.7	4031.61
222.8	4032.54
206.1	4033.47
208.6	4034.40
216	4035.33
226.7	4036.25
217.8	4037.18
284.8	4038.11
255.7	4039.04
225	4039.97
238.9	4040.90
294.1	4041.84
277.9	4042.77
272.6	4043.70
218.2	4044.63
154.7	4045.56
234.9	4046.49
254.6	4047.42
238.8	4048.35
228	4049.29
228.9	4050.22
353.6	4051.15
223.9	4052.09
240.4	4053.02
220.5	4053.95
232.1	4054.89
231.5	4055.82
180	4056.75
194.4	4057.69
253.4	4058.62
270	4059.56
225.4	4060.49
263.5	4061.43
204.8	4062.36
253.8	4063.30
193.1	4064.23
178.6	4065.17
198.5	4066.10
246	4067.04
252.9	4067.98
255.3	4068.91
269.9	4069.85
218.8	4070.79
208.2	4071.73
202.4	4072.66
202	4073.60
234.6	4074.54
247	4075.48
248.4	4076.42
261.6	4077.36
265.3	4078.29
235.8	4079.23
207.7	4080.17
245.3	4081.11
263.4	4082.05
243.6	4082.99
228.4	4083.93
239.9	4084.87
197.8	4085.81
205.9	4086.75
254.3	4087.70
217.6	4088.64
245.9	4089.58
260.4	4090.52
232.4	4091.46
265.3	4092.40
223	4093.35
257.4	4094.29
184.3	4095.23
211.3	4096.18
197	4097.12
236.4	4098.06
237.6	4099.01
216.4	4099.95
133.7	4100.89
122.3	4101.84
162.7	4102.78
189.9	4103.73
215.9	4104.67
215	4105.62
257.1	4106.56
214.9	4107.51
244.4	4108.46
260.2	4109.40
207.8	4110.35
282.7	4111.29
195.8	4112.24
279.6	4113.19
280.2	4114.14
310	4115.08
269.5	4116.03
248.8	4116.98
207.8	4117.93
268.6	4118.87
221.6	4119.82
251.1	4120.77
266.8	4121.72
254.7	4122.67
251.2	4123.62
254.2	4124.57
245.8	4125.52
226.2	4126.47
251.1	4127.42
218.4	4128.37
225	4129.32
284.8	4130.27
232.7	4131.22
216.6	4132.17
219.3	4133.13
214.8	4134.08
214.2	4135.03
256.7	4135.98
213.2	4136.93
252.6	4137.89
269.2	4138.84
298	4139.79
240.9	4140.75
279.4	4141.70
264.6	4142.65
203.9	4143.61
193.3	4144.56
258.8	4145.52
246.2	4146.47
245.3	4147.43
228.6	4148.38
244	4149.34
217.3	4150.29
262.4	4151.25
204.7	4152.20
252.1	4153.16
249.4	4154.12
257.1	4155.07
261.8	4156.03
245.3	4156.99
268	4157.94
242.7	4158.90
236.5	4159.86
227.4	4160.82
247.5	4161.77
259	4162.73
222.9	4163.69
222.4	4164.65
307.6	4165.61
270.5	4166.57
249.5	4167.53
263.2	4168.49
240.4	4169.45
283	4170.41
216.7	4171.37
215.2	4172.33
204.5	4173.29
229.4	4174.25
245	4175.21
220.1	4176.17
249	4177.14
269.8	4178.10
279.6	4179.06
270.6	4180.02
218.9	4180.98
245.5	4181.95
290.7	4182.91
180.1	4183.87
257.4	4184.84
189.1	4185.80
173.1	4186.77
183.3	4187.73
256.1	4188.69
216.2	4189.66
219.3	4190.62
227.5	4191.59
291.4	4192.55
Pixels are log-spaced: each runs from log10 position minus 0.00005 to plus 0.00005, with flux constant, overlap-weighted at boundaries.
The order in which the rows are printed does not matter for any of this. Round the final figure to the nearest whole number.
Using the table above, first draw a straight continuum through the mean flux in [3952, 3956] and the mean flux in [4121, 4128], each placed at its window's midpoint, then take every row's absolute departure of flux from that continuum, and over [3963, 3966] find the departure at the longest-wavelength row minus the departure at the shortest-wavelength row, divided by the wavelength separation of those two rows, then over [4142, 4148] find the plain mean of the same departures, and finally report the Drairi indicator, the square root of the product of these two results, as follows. 16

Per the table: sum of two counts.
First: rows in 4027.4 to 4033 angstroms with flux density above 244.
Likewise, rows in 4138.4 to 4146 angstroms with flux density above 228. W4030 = 8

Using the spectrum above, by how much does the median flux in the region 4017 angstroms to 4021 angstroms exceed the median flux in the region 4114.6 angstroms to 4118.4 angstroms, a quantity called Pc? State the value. 9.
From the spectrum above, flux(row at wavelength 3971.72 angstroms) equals 198.4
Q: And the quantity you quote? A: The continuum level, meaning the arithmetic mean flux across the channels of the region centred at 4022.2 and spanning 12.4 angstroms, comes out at 244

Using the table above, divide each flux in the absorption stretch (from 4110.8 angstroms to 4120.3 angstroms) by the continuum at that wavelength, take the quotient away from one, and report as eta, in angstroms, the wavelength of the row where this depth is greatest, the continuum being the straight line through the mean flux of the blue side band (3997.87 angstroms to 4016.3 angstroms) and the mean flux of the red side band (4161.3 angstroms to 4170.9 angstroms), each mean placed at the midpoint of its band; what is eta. 4112.24 angstroms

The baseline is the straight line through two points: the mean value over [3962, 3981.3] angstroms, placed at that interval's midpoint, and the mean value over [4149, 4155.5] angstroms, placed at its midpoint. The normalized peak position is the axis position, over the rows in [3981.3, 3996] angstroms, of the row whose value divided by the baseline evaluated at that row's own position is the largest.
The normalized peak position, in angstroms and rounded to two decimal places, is 3988.22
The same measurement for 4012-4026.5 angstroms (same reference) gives 4020.49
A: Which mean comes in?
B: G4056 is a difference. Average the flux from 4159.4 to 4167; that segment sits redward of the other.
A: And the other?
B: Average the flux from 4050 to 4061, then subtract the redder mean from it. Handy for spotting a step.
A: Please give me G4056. -11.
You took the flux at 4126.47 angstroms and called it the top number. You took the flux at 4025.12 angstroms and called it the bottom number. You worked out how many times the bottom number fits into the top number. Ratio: 0.86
